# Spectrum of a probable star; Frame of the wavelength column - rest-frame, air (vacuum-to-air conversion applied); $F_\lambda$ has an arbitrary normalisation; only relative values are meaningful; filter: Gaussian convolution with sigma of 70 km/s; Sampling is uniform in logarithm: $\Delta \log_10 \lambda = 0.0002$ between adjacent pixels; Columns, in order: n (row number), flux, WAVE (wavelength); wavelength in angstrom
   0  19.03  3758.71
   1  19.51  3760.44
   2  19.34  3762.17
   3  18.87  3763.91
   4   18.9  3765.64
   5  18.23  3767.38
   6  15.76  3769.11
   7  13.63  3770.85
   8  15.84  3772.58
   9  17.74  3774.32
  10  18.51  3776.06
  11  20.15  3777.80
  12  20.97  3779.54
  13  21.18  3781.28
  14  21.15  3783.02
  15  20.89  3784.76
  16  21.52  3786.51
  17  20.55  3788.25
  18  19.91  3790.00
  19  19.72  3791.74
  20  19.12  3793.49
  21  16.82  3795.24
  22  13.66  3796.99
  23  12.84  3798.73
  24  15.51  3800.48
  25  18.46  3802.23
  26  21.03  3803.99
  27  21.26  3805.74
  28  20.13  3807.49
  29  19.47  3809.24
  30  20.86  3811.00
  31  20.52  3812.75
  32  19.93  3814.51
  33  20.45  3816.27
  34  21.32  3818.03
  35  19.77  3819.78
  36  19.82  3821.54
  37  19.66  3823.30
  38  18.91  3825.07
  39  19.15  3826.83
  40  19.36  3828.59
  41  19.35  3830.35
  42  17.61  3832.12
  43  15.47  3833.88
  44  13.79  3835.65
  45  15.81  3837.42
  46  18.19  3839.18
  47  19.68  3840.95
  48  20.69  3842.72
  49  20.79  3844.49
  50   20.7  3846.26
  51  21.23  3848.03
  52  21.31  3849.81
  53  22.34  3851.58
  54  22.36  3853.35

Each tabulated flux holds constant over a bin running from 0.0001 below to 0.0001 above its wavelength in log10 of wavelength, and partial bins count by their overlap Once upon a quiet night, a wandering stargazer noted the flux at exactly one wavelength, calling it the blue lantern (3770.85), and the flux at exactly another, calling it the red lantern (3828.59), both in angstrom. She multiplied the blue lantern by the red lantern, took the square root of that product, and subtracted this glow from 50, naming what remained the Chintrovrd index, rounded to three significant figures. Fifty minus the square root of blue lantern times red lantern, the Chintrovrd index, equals 33.8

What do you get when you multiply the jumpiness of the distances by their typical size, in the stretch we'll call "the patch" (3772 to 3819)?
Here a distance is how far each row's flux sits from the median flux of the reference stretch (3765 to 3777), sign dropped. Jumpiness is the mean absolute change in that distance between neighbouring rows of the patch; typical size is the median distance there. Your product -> 2.7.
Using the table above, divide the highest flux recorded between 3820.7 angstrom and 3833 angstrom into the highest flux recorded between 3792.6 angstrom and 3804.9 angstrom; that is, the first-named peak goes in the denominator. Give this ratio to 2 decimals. 1.06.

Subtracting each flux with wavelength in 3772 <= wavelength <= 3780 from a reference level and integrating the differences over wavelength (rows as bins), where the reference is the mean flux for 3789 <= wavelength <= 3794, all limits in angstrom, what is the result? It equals 8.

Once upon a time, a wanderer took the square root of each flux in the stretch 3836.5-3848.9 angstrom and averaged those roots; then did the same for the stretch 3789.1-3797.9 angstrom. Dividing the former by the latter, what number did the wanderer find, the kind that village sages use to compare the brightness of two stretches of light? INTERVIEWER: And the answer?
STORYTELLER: 1.05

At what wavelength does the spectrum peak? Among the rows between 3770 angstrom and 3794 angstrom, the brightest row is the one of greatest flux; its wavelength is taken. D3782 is 3786.51 angstrom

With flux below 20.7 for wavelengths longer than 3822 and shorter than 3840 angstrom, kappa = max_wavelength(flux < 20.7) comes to 3839.18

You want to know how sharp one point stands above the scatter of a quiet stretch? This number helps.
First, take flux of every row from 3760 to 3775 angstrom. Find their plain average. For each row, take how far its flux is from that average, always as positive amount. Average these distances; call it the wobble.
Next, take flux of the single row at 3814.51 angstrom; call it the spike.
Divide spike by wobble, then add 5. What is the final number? 17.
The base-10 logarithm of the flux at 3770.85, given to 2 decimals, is 1.13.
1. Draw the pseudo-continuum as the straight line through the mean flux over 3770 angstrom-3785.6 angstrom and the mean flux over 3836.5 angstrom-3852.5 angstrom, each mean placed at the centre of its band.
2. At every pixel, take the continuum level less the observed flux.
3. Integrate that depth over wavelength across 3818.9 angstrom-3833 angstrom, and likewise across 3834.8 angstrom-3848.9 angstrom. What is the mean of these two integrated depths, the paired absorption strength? 12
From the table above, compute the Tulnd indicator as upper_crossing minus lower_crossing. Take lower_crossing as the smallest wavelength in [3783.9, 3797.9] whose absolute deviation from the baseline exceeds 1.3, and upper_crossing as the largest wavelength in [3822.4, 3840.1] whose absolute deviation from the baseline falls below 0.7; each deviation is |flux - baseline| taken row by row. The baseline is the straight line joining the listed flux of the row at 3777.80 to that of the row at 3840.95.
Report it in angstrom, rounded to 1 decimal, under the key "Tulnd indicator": 43.8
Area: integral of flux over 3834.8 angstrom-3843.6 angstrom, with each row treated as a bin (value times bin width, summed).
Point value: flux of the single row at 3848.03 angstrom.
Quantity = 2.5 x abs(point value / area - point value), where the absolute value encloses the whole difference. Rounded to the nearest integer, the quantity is 53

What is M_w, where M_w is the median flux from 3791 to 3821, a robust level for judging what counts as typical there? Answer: 19.8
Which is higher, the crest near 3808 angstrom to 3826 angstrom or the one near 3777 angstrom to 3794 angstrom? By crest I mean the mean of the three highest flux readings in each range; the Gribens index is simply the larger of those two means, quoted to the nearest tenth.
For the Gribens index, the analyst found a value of 21.3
